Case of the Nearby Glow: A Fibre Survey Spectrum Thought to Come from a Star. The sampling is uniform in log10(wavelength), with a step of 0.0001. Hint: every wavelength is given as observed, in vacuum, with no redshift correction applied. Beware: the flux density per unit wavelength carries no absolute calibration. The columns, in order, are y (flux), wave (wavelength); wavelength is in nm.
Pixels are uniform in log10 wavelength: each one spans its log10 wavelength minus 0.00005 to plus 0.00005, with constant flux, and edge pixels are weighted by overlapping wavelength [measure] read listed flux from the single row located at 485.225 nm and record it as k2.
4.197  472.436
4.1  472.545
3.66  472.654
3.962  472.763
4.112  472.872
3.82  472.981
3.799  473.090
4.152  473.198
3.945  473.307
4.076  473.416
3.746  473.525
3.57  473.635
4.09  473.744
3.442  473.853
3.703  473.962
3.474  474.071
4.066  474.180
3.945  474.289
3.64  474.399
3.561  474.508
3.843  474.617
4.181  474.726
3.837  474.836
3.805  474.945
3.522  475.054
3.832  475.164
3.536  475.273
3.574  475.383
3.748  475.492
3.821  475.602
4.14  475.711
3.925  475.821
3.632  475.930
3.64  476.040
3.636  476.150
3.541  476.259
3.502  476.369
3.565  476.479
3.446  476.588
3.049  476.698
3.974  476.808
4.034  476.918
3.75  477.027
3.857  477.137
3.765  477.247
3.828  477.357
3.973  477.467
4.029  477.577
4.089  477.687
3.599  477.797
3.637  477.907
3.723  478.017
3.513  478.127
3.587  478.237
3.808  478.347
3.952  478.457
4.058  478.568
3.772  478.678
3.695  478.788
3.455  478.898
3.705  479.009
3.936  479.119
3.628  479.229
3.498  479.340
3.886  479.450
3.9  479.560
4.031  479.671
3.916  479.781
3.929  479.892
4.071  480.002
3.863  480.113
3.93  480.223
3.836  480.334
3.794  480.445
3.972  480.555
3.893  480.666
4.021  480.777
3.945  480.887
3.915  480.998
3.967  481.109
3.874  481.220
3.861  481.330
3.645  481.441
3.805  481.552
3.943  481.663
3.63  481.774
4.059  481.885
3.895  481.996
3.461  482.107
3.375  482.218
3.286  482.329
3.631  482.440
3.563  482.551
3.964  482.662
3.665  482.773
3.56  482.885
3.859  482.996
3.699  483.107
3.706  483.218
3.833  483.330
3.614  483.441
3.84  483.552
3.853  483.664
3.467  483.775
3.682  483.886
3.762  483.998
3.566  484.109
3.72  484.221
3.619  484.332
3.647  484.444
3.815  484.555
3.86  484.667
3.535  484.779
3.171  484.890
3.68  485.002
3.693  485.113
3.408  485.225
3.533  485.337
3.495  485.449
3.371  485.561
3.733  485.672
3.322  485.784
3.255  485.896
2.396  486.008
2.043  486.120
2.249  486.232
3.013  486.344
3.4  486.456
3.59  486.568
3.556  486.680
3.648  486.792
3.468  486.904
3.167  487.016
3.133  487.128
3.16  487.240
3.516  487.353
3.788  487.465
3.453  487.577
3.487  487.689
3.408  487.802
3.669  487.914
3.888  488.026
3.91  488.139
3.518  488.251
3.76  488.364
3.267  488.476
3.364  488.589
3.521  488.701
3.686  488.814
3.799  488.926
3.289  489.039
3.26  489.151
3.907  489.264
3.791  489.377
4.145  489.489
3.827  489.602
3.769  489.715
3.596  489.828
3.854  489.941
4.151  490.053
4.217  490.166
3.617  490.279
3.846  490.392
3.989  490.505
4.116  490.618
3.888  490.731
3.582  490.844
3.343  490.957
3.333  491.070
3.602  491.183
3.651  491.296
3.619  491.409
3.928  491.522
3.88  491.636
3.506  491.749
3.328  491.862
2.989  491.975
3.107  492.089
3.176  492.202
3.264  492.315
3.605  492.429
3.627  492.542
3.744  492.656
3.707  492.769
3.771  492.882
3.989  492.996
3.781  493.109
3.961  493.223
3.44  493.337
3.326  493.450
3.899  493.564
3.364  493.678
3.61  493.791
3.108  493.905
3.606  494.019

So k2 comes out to 3.408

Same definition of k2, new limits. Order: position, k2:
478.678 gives 3.772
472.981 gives 3.82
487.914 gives 3.669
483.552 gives 3.84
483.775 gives 3.467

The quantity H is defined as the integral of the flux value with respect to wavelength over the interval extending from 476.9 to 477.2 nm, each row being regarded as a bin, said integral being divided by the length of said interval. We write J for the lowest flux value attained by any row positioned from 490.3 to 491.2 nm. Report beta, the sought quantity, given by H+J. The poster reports 7.20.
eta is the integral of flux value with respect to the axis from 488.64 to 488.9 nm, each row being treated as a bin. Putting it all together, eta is 0.94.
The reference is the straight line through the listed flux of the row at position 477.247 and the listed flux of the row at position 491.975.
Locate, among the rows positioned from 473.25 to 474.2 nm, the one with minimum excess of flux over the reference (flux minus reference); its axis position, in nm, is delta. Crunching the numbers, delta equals 473.853 nm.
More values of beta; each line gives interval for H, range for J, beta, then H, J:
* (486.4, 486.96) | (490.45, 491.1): 6.87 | 3.53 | 3.333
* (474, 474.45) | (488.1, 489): 7.04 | 3.78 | 3.267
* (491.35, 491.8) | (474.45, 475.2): 7.26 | 3.73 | 3.522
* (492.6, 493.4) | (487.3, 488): 7.18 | 3.77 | 3.408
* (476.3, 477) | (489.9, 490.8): 7.22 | 3.60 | 3.617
